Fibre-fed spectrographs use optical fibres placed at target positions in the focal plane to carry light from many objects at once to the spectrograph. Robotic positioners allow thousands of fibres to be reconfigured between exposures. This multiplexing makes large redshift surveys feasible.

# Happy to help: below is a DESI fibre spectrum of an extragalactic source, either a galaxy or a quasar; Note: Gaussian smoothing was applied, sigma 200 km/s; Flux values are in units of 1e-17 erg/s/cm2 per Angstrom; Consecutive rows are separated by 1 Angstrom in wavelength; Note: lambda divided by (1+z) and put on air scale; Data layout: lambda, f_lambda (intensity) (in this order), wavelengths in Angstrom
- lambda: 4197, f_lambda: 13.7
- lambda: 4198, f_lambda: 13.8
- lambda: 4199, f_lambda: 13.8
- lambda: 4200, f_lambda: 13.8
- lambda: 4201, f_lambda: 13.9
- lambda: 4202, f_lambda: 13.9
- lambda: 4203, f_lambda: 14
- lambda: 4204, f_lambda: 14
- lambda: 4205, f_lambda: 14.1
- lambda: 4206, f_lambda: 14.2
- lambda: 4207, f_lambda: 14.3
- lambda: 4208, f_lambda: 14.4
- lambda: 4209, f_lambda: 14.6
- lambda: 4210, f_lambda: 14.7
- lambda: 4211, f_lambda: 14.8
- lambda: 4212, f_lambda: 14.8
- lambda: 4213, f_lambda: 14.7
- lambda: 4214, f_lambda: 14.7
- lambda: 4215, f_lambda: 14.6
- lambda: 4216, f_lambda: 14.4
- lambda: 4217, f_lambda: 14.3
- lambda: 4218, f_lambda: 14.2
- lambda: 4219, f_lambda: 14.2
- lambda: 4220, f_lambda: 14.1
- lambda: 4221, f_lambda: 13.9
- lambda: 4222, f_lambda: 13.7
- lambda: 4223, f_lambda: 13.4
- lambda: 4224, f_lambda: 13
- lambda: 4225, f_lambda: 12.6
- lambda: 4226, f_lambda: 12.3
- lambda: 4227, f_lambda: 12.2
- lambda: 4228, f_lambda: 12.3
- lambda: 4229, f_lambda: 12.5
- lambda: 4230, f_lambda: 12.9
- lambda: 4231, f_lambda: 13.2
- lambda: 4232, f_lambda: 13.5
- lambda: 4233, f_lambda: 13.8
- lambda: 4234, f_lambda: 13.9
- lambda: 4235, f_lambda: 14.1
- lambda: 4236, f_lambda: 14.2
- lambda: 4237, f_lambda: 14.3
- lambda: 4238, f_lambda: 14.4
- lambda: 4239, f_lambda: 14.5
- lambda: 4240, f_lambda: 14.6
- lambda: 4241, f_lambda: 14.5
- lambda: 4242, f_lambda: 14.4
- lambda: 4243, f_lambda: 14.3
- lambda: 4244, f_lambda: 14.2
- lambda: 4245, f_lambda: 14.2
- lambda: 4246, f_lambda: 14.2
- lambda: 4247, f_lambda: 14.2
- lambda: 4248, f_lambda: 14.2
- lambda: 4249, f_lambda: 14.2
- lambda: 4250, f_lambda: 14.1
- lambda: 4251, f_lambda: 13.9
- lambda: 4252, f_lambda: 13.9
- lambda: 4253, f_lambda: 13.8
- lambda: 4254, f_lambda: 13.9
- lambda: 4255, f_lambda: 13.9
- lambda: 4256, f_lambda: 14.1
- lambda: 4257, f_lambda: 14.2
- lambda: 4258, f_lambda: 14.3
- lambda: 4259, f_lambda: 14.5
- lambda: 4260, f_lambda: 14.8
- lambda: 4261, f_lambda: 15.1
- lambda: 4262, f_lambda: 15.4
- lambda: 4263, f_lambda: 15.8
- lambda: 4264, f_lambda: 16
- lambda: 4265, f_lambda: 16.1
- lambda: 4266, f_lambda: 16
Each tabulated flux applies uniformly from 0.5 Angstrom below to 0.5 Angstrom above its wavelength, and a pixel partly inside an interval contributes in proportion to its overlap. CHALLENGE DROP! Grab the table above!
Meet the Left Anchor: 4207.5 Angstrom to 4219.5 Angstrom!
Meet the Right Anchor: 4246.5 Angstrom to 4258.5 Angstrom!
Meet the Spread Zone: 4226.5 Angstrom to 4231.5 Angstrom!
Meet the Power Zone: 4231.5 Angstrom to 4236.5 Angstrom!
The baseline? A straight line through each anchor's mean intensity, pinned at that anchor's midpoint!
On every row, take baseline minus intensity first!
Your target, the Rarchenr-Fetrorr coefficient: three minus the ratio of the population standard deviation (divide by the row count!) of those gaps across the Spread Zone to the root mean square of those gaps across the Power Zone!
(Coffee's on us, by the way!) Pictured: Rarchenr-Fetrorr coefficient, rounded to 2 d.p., 2.15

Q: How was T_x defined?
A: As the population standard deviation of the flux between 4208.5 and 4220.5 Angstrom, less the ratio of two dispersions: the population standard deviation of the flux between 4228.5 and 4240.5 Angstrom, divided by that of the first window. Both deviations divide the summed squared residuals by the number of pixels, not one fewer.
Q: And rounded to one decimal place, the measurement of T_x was -2.4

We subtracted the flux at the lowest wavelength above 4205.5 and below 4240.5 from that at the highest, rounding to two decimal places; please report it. 0.40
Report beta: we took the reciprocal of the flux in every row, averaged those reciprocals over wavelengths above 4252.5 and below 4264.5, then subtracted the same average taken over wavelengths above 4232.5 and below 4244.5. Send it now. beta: -0.0017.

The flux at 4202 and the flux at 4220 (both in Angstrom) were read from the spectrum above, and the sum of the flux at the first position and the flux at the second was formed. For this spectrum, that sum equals 28.0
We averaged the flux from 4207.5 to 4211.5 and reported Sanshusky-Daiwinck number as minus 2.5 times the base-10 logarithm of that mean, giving -2.91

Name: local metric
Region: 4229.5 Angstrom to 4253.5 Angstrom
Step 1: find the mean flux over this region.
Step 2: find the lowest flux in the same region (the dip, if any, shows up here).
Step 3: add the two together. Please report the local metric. 27.0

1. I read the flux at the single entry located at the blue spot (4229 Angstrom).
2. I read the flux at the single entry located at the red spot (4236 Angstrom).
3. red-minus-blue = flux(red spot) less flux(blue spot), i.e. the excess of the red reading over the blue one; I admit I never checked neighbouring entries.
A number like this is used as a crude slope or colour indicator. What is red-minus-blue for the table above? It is 1.7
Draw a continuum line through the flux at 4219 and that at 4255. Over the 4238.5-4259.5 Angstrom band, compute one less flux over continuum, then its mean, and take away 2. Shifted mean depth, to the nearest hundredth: -2.02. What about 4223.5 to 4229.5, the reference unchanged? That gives -1.88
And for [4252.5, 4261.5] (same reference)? -2.03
